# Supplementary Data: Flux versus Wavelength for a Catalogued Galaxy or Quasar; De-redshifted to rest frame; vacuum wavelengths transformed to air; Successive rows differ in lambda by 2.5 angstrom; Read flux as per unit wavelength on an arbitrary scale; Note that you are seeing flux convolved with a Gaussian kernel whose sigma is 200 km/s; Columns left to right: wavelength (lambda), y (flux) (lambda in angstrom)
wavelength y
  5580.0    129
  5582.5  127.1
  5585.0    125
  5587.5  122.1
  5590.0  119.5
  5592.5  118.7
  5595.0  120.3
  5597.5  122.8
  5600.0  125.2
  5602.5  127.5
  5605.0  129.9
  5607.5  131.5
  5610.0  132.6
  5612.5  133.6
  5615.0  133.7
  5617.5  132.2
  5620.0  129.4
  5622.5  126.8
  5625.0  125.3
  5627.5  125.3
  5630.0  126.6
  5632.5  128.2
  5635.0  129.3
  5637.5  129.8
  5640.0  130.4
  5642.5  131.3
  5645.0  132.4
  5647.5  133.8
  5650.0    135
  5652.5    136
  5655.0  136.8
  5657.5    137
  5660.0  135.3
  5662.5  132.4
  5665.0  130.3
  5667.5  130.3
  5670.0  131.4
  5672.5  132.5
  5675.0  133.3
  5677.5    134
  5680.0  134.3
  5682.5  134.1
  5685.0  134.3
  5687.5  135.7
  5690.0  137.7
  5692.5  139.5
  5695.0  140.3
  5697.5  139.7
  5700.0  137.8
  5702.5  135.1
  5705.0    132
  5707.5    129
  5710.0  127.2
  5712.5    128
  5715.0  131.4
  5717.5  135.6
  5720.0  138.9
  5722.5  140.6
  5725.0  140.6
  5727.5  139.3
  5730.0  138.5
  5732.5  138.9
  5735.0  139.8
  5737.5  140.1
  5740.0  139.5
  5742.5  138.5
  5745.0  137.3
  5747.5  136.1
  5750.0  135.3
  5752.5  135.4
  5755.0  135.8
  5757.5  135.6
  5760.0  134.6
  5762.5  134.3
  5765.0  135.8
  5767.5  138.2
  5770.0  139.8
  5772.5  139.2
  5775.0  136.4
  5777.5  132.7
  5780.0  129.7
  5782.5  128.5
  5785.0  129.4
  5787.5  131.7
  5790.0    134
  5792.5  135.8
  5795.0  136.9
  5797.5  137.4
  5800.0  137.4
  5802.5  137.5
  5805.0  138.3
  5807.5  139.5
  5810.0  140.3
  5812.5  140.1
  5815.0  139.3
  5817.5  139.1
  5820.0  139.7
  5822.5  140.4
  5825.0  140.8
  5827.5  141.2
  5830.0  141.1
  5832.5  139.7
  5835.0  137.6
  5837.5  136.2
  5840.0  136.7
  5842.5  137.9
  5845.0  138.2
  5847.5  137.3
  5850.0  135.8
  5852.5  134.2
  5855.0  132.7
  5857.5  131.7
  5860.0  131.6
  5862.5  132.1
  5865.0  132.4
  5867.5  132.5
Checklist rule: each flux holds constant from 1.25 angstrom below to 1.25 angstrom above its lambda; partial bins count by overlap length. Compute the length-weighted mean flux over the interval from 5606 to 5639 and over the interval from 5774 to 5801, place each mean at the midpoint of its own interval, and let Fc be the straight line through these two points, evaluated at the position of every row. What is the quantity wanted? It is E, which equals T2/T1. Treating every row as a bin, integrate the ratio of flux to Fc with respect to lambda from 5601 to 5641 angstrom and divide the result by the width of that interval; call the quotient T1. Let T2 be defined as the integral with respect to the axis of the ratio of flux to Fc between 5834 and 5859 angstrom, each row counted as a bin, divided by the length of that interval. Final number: 1.01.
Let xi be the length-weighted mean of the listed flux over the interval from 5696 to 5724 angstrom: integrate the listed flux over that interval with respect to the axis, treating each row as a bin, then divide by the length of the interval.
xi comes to 134.2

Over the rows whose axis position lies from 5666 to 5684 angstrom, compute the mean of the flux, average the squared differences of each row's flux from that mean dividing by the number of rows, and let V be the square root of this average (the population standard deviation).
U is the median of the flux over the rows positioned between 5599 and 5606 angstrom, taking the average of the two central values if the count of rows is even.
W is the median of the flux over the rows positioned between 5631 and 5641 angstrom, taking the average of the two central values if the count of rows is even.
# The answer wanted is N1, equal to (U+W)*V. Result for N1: 362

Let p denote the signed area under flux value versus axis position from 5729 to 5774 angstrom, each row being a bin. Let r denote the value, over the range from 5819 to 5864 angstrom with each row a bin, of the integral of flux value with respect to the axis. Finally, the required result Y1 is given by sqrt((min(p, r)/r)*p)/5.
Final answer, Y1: 15.7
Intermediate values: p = 6181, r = 6160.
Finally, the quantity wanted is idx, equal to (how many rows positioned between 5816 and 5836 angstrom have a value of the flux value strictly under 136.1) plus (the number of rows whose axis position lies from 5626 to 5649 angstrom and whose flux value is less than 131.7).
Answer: 7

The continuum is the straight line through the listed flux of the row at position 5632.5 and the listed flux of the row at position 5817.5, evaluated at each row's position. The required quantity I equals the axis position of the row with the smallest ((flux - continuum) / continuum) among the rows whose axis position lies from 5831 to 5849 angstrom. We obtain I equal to 5837.5 angstrom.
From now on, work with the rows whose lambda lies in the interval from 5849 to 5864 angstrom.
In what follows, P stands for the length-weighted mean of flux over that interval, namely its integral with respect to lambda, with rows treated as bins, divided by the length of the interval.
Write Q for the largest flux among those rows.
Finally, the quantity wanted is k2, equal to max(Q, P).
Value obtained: 135.8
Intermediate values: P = 133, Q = 135.8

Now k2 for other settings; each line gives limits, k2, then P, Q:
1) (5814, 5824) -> 140.4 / 140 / 140.4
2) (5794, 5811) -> 140.3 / 138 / 140.3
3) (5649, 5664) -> 137.0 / 135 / 137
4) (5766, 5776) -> 139.8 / 138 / 139.8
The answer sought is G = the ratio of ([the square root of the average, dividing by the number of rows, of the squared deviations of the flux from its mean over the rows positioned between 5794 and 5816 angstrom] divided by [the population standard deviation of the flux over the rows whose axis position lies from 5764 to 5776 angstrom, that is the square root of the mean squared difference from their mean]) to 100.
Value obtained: 0.008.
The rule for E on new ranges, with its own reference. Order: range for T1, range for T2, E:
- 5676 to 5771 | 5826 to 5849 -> 1.00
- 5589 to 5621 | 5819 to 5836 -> 1.05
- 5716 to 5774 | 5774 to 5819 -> 0.98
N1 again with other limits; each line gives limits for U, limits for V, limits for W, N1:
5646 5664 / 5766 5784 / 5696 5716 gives 1144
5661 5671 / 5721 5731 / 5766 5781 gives 240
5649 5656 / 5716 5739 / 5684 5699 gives 396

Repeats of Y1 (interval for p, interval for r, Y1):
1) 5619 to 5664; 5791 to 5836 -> 14.9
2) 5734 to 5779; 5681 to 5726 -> 15.7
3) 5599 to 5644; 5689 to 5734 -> 14.9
